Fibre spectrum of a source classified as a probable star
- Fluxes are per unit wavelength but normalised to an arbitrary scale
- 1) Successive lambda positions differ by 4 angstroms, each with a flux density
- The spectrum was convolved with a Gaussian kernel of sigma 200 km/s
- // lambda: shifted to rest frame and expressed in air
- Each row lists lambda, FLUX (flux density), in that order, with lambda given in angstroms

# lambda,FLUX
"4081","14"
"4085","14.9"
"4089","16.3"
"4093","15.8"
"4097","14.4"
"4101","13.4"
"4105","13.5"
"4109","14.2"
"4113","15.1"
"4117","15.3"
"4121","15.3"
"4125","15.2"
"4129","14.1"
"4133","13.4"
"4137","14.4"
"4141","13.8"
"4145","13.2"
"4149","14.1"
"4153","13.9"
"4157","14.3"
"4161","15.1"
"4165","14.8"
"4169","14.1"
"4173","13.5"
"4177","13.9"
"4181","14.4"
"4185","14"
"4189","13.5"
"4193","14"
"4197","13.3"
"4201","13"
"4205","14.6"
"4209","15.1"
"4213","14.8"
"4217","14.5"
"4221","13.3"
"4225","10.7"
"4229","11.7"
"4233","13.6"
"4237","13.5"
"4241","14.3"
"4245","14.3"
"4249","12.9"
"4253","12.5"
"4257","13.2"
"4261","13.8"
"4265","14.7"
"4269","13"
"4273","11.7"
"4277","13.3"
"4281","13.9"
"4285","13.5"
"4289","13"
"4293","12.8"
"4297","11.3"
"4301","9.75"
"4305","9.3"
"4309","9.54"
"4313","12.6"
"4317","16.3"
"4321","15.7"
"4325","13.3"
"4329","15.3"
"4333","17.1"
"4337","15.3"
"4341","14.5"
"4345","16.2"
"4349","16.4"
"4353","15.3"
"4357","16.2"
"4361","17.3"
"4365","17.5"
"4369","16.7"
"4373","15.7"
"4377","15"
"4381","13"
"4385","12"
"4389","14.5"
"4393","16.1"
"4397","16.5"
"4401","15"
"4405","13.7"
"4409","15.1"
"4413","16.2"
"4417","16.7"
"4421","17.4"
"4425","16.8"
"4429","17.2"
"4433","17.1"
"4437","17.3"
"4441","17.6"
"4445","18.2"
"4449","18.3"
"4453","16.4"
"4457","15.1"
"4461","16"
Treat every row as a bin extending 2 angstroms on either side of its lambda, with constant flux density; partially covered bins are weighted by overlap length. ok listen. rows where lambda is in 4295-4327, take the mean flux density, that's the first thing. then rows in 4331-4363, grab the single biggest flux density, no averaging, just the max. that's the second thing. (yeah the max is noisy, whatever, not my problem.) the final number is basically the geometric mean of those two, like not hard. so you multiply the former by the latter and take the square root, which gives 14.5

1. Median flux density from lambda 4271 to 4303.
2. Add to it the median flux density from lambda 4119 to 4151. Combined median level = 27.0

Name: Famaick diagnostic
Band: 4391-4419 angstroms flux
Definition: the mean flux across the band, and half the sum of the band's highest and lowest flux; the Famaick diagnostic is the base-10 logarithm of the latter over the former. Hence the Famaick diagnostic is -0.012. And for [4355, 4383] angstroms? -0.019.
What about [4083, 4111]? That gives 0.006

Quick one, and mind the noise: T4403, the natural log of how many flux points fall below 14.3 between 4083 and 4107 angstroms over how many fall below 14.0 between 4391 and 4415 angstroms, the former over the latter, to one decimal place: 0.7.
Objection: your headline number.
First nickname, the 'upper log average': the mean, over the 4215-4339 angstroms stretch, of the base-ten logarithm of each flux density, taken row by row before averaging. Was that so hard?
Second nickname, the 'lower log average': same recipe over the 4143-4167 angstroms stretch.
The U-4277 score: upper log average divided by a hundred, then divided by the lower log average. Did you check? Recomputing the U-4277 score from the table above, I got 0.0097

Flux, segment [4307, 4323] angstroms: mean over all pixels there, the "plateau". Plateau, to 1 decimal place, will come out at 13.5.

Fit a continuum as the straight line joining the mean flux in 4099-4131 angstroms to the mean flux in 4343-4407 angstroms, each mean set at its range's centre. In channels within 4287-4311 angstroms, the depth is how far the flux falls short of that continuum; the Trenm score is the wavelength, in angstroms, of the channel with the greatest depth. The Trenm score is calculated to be 4305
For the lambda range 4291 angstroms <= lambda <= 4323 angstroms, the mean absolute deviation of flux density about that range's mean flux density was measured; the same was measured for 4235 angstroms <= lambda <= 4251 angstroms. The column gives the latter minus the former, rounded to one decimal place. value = -1.6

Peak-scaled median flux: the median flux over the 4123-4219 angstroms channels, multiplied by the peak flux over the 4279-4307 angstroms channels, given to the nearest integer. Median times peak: 196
